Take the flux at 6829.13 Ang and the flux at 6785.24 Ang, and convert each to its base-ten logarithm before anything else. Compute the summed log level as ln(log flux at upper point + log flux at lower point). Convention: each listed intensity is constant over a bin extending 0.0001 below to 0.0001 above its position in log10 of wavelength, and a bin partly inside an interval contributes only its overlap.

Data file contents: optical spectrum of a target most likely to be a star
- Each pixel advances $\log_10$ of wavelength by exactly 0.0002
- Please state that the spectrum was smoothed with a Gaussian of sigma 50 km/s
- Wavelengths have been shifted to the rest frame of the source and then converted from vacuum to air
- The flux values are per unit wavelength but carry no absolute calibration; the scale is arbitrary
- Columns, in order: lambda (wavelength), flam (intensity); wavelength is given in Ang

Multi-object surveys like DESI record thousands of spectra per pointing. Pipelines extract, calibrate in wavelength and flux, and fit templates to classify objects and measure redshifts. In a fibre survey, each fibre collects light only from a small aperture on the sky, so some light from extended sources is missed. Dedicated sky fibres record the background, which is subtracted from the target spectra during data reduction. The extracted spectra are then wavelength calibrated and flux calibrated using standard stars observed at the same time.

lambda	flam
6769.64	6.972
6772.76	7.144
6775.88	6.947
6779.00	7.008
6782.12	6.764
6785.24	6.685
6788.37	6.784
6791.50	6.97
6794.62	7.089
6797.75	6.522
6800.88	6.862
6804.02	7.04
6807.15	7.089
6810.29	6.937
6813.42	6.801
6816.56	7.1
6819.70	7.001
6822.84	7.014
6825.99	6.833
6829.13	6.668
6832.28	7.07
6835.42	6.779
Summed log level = 0.500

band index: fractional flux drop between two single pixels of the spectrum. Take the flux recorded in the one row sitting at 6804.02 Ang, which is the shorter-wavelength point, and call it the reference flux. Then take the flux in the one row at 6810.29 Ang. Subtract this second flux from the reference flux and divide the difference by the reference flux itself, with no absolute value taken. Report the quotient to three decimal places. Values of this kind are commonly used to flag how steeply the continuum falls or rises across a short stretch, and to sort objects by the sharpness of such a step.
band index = 0.015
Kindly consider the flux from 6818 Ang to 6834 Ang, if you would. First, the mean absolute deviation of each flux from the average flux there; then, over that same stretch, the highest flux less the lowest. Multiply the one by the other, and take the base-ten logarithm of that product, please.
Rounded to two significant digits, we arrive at -1.3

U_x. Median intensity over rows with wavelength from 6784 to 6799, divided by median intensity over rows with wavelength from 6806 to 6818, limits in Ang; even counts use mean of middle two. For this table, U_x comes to 0.97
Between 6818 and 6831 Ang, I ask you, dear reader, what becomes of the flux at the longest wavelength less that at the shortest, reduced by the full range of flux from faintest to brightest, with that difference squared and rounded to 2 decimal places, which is 0.46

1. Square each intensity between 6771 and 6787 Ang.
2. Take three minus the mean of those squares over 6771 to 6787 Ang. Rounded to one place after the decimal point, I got -44.8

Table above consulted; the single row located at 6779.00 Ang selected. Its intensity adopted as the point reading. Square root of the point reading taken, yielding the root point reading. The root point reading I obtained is 2.65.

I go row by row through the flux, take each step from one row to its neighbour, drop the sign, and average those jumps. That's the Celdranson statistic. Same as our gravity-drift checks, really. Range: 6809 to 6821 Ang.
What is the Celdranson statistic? 0.18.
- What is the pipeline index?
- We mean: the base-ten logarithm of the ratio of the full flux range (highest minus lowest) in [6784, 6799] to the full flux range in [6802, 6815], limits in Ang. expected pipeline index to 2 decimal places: 0.29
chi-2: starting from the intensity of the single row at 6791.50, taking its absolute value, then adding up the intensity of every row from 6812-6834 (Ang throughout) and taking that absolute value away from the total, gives 41.5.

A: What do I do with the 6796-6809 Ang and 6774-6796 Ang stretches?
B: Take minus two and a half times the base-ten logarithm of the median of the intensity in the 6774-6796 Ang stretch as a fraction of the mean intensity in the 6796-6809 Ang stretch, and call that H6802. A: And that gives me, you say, -0.011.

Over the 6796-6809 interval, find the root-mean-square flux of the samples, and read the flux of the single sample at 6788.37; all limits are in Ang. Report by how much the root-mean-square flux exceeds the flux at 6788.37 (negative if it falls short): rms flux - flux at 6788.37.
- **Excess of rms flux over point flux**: 0.1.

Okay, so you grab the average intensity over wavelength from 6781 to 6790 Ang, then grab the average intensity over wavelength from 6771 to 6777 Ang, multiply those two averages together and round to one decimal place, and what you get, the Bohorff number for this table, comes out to 47.5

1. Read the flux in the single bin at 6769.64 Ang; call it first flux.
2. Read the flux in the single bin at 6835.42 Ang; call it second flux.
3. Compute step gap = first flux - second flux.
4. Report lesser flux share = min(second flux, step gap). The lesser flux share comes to 0.193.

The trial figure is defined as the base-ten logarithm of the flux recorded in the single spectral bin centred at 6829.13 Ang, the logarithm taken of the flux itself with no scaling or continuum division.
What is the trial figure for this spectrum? 0.824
